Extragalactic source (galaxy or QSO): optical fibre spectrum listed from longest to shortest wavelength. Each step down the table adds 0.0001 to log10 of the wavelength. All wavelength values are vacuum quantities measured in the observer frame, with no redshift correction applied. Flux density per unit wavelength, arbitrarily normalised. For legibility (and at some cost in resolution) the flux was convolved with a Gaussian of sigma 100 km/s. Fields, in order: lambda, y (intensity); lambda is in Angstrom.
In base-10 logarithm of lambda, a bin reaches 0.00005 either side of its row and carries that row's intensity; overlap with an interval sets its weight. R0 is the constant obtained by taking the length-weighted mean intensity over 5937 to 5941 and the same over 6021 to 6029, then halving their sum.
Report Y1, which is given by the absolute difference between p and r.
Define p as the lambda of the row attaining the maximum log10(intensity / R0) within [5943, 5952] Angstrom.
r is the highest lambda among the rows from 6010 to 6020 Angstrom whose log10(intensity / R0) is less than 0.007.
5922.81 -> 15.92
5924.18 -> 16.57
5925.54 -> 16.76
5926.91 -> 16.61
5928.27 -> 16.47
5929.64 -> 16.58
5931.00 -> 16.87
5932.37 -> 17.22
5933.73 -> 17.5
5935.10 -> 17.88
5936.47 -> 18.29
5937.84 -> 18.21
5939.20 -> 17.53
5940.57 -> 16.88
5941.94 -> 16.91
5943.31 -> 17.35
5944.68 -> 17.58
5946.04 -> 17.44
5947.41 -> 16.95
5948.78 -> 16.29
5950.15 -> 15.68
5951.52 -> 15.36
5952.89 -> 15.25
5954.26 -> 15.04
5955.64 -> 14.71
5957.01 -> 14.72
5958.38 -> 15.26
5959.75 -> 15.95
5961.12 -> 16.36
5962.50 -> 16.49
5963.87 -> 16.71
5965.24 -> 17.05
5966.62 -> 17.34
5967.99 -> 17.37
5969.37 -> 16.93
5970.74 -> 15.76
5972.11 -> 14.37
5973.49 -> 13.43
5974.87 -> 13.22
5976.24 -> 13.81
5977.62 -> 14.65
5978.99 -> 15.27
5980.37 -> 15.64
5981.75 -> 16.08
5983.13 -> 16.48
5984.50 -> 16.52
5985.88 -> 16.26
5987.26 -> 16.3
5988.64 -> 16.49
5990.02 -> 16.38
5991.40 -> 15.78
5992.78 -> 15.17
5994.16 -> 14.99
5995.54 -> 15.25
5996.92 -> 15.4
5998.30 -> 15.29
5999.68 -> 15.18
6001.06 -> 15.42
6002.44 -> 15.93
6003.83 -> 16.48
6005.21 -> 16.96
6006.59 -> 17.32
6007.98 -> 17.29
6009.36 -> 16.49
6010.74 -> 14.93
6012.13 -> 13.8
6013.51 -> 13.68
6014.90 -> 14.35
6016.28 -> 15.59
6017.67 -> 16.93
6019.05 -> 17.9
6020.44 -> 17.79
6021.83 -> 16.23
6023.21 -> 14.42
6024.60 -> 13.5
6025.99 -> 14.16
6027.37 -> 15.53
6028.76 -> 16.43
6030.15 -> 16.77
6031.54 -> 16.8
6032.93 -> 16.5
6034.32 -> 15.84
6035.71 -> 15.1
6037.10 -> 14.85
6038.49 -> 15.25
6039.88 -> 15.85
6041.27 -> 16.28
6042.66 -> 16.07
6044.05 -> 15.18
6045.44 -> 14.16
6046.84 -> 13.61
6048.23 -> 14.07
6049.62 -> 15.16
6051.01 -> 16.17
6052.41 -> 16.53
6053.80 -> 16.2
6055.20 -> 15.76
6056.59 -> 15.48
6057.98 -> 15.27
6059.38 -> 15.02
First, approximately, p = 5944.68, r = 6016.28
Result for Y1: 71.6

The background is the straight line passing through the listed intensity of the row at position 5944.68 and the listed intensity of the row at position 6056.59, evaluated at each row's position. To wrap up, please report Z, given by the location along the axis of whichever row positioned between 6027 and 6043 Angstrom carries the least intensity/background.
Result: 6037.10 Angstrom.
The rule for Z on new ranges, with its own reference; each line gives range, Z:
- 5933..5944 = 5940.57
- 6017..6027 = 6024.60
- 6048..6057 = 6048.23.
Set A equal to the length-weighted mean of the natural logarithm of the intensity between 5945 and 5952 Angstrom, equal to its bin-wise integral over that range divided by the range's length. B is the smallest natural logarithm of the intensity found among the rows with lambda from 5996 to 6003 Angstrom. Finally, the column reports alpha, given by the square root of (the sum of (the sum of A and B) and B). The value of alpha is 2.87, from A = 2.80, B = 2.72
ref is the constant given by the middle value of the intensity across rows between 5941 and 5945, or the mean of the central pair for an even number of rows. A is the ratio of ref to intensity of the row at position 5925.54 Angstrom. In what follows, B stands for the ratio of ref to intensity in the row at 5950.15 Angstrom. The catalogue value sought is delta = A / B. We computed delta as 0.94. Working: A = 1.04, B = 1.11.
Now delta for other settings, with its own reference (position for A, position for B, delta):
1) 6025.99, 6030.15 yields 1.18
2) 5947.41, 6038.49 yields 0.90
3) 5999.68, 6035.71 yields 0.99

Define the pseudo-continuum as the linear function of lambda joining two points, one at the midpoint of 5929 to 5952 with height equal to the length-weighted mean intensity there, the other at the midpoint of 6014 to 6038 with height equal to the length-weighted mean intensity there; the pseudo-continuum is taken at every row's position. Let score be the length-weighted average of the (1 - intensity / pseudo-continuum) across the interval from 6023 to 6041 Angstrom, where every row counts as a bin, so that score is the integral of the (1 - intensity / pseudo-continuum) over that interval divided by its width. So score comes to 0.011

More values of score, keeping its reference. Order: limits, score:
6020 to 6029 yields 0.031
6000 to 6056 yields 0.004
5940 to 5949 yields -0.003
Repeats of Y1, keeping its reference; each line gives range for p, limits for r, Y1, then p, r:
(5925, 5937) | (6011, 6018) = 79.8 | 5936.47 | 6016.28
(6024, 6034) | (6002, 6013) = 19.4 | 6031.54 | 6012.13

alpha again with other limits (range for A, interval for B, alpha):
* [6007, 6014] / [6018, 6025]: 2.82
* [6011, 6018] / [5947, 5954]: 2.85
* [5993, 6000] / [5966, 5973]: 2.84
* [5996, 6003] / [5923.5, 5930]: 2.89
